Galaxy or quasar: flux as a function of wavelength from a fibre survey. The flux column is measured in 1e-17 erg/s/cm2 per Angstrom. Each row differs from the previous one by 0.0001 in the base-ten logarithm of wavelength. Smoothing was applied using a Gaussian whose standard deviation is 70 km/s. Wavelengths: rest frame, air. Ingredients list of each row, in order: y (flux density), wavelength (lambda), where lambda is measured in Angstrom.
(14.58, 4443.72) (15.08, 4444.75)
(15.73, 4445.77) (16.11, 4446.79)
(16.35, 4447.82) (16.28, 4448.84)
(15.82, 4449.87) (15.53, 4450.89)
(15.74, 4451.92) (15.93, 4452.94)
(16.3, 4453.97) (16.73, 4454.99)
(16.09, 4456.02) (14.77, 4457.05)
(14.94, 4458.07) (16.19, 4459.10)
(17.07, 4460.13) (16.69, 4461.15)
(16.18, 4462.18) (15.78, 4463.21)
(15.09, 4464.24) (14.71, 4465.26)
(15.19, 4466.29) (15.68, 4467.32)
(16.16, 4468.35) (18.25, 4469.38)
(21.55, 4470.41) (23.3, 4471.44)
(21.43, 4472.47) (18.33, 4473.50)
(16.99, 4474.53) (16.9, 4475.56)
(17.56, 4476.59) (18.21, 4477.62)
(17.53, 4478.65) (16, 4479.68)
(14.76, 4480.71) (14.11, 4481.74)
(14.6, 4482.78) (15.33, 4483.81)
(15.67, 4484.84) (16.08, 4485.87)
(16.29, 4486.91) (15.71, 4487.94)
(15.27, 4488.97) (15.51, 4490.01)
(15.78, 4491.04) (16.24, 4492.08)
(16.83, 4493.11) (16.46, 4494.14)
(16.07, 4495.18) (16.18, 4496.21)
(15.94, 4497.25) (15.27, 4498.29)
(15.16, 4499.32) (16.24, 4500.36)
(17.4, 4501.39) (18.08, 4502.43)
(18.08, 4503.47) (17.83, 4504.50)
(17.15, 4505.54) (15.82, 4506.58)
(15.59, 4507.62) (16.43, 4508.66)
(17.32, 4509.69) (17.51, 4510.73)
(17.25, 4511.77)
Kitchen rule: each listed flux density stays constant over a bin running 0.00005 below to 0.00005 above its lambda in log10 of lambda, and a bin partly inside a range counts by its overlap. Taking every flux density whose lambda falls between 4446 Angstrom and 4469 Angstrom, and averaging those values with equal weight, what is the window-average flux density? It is 15.9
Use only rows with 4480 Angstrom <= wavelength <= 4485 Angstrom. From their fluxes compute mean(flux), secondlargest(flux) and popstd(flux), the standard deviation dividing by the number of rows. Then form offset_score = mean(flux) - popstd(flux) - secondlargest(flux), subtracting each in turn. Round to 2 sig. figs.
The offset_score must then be -1.0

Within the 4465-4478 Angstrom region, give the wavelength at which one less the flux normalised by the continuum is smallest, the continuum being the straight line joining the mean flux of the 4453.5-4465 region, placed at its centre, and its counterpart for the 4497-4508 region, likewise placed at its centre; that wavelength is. 4471.44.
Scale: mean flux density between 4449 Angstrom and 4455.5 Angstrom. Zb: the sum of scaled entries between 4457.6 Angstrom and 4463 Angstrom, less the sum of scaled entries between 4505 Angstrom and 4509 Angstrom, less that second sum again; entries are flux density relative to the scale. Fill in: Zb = -3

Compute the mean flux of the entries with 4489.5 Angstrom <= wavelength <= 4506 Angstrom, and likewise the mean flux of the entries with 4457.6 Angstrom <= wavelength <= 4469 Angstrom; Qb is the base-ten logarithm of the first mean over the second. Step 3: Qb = 0.02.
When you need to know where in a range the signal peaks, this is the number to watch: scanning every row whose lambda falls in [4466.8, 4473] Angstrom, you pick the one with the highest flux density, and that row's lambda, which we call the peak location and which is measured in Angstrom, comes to 4471.44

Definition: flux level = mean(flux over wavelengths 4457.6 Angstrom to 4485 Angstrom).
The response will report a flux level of 16.8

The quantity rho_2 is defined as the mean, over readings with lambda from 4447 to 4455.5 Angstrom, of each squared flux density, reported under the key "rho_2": 259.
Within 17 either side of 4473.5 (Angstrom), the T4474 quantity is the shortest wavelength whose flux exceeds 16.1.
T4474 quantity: 4459.10 Angstrom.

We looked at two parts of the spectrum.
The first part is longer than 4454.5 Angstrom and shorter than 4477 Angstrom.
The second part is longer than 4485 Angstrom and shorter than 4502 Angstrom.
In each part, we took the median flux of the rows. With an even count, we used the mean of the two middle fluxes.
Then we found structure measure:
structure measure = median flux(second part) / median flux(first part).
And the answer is 0.98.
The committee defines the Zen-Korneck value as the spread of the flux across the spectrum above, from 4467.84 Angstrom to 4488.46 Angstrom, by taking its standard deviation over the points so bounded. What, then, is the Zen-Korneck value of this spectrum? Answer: 2.4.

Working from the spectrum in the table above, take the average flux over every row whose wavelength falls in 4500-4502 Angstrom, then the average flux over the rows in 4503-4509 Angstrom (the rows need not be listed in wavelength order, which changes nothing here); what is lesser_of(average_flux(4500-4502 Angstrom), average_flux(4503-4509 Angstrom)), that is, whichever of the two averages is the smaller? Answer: 16.8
